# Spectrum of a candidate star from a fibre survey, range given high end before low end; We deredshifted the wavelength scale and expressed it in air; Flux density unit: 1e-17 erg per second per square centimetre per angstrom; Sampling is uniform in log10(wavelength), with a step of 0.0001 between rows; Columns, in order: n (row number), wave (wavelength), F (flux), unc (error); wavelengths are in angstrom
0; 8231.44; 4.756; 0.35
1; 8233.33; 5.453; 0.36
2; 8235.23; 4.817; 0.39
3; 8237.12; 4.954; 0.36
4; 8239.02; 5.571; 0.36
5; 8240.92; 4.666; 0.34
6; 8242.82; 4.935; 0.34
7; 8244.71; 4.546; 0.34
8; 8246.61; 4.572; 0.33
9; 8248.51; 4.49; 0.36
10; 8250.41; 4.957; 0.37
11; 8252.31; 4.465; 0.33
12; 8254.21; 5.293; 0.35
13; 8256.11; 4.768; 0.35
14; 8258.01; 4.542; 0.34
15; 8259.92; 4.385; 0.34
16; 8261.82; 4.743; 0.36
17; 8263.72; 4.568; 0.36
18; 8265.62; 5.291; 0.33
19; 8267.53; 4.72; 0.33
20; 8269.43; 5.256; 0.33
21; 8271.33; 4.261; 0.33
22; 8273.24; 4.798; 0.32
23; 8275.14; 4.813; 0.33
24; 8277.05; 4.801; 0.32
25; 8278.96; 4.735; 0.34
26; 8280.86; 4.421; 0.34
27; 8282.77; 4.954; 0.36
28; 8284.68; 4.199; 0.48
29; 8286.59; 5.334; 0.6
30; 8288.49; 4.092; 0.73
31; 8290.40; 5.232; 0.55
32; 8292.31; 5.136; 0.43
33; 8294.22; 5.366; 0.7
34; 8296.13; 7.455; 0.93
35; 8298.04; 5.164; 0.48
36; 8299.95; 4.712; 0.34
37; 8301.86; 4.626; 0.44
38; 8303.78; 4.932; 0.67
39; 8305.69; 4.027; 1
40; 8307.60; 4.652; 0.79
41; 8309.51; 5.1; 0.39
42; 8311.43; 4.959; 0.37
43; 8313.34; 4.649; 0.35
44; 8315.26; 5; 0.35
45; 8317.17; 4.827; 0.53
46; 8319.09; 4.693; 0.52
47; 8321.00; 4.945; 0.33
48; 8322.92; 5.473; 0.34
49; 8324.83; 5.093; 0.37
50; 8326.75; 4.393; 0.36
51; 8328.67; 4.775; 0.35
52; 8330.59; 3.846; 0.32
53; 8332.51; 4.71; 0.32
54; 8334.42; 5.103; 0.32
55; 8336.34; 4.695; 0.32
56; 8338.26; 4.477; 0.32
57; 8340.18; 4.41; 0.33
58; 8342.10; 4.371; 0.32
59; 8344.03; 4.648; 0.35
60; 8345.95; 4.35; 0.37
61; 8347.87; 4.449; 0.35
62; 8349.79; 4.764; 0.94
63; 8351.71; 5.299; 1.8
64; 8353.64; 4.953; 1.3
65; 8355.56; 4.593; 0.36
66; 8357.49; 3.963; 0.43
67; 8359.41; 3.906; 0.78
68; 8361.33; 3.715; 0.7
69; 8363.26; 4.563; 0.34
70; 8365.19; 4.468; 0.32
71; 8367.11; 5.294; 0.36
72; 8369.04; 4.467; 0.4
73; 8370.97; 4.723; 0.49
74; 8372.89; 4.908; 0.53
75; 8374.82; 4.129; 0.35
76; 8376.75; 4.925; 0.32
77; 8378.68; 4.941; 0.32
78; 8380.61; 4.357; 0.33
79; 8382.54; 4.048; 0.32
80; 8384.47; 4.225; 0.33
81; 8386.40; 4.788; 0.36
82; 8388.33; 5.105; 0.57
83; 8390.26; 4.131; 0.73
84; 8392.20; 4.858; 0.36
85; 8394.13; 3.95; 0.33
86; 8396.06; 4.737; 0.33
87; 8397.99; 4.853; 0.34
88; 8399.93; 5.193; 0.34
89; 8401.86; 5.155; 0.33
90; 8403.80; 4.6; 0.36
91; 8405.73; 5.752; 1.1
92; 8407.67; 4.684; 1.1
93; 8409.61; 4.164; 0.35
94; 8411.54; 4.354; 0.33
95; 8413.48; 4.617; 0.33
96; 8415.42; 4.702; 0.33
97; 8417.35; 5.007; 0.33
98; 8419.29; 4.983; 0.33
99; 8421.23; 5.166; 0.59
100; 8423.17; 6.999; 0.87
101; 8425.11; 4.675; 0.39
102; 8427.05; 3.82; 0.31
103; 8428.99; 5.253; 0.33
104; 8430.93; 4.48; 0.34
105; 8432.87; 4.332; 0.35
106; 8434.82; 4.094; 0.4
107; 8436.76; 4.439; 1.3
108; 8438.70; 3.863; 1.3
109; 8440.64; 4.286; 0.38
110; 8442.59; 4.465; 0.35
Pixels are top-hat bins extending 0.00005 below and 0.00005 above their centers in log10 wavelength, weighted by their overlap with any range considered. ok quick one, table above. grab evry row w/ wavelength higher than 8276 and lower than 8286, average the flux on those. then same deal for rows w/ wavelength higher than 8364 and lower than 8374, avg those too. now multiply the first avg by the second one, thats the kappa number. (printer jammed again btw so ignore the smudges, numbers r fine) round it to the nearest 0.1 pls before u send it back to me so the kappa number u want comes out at 22.1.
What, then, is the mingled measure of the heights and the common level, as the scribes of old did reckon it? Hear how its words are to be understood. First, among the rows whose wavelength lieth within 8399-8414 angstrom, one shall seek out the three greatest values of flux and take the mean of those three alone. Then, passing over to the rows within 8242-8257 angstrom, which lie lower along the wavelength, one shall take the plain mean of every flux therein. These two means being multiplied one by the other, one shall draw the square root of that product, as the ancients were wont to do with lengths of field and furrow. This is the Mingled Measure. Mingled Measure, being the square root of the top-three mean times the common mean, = 5.1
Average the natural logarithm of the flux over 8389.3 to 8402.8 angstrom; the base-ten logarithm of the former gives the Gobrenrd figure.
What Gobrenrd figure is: 0.188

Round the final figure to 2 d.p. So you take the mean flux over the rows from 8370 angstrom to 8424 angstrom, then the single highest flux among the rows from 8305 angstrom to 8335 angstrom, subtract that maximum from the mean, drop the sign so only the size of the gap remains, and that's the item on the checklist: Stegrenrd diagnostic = 0.69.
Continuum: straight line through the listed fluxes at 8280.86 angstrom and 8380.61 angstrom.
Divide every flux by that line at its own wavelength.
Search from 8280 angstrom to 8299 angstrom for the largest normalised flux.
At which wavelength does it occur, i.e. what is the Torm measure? 8296.13 angstrom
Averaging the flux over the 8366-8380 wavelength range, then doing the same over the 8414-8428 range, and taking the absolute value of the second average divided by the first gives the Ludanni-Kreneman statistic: 1.06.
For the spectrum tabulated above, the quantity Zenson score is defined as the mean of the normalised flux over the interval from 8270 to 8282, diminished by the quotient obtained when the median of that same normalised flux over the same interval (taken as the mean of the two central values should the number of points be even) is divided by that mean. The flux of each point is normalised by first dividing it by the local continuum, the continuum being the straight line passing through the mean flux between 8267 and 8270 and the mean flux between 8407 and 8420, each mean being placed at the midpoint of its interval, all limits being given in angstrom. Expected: -0.09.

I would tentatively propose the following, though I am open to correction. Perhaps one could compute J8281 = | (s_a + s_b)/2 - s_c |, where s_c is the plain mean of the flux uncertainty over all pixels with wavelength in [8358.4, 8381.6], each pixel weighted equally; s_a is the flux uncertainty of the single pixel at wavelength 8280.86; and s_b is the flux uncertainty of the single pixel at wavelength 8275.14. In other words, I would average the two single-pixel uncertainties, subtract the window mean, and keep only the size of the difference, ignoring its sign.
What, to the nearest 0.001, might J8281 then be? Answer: 0.102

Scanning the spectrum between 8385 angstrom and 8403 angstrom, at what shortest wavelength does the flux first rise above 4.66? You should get 8386.40 angstrom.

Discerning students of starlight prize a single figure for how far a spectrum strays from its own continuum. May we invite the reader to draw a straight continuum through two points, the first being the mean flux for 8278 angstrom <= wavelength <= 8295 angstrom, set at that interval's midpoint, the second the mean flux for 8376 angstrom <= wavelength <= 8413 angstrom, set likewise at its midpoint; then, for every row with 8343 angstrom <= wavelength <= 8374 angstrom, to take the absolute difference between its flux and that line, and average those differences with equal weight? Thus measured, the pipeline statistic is 0.361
